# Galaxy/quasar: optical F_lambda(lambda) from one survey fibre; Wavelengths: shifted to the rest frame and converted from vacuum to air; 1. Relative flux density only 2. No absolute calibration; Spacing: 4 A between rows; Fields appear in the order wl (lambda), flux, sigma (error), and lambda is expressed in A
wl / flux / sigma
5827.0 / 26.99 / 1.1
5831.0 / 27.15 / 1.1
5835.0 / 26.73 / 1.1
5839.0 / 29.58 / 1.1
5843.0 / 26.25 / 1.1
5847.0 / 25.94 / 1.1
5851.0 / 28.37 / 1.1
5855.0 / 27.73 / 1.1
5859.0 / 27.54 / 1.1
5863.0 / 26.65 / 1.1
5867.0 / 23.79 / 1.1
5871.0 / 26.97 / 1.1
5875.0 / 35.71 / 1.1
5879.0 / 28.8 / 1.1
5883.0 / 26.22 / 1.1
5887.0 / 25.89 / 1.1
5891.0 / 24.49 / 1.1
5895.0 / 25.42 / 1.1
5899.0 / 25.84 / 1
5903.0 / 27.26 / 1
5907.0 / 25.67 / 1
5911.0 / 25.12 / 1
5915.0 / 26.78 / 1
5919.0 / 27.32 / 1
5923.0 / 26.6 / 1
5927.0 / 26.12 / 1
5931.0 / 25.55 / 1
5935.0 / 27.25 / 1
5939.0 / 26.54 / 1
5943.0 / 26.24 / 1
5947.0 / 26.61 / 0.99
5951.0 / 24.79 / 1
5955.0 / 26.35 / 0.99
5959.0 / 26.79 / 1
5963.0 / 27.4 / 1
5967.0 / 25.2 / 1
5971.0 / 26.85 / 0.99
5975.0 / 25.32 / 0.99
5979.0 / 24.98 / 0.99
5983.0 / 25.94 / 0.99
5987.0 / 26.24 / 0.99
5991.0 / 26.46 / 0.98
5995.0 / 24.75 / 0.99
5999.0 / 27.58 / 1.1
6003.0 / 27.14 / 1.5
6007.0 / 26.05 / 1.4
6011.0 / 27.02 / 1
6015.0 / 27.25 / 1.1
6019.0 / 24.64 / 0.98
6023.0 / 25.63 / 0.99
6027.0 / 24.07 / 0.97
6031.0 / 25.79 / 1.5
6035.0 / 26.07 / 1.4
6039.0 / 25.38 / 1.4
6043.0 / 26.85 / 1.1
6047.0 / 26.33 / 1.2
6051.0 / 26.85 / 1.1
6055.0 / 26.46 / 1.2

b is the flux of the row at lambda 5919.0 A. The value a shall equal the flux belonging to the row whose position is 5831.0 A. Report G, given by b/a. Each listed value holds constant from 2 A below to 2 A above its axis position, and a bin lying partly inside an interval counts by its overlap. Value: 1.01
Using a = 27.15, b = 27.32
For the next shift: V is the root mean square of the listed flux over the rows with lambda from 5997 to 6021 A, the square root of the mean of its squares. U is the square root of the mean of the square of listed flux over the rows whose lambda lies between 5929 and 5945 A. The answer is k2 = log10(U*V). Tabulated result 2.85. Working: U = 26.40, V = 26.6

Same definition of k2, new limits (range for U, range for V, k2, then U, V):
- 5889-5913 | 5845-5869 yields 2.84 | 25.65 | 26.7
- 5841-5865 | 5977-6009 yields 2.85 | 27.09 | 26.2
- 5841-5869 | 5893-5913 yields 2.84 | 26.65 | 25.9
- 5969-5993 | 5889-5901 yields 2.82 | 25.97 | 25.3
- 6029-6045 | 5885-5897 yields 2.82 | 26.03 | 25.3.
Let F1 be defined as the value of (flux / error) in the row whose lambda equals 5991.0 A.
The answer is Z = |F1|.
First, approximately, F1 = 27.0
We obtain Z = 27.0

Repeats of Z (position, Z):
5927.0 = 26.1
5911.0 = 25.1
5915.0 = 26.8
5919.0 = 27.3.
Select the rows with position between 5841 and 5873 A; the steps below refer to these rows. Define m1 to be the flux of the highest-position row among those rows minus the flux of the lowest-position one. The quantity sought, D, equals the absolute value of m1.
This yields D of 0.7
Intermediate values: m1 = 0.7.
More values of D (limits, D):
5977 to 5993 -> 1.5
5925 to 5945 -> 0.1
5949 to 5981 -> 0.2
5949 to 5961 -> 2.0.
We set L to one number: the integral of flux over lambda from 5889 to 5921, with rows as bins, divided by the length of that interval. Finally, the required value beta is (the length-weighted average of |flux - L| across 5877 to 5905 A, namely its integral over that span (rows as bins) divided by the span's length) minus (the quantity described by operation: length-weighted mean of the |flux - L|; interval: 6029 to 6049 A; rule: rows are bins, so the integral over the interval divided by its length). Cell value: 0.5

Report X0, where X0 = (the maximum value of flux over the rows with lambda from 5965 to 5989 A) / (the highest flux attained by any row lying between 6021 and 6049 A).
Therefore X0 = 1.00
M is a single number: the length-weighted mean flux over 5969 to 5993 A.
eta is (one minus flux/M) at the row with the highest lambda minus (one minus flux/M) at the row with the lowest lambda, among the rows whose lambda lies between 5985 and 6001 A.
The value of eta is -0.05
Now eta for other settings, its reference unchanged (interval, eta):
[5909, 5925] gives -0.06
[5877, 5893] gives 0.17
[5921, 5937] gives -0.03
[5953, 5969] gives 0.04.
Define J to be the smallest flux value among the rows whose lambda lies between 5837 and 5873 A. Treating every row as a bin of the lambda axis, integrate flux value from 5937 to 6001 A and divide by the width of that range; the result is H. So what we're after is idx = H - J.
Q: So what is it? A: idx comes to 2.34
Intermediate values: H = 26.1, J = 23.79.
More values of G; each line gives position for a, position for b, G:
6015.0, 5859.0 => 1.01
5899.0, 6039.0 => 0.98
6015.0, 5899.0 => 0.95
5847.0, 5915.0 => 1.03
